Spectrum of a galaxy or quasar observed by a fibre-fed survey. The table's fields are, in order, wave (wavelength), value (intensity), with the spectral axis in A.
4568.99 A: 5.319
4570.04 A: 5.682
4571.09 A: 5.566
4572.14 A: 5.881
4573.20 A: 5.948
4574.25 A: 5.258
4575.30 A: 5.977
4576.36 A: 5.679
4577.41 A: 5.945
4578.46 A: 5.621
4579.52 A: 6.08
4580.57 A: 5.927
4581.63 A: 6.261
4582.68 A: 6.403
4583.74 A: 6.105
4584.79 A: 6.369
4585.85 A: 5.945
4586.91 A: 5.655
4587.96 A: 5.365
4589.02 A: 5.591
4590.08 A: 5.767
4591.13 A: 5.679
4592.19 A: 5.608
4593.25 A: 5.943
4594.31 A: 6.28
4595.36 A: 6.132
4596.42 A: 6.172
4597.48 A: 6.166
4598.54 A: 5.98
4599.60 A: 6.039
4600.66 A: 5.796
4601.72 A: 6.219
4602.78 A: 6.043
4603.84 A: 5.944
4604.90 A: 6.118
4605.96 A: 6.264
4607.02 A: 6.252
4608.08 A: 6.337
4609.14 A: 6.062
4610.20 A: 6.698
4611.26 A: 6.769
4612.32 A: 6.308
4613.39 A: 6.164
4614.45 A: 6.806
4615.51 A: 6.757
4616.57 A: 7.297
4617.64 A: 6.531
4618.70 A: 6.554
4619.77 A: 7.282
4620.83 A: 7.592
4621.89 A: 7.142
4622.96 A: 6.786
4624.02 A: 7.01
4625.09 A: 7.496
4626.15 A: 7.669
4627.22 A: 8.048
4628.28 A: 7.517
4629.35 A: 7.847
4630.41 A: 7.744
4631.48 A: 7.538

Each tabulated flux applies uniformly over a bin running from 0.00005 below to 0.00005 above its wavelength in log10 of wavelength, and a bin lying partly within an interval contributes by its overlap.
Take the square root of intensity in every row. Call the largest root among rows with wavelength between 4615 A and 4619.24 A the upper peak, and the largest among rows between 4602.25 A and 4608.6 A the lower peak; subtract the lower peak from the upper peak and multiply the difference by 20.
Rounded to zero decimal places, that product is 4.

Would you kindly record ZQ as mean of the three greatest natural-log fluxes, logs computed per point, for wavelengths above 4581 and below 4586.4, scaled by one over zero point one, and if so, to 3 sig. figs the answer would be 18.5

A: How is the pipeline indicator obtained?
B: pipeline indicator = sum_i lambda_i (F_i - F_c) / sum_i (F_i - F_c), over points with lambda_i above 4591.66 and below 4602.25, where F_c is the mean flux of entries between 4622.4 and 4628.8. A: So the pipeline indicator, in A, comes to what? 4596.8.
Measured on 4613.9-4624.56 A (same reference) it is 4618.6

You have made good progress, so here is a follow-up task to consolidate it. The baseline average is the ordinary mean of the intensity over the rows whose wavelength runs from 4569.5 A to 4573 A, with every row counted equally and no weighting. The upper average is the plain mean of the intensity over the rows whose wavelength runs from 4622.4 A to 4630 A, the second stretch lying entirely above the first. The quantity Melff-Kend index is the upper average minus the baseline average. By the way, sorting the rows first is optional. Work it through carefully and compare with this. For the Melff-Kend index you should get 1.8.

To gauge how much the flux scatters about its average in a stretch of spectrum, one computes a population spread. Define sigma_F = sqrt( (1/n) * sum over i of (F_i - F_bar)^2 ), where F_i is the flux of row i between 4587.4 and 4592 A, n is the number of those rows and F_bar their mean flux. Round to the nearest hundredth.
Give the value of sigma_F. 0.15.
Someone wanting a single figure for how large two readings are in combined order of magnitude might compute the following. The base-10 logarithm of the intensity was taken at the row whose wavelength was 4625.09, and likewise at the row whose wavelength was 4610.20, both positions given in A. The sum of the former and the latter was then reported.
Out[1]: 1.70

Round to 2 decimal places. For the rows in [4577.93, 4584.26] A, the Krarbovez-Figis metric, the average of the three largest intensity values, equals 6.26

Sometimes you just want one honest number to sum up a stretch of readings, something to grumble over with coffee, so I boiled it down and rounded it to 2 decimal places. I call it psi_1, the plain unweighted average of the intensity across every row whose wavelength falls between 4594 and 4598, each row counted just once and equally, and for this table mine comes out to 6.19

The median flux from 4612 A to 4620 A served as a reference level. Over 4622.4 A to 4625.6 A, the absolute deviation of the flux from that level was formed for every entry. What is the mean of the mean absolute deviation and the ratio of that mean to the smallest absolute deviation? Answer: 1.9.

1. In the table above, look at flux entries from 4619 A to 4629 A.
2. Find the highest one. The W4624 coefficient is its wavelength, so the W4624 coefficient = 4627.22 A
